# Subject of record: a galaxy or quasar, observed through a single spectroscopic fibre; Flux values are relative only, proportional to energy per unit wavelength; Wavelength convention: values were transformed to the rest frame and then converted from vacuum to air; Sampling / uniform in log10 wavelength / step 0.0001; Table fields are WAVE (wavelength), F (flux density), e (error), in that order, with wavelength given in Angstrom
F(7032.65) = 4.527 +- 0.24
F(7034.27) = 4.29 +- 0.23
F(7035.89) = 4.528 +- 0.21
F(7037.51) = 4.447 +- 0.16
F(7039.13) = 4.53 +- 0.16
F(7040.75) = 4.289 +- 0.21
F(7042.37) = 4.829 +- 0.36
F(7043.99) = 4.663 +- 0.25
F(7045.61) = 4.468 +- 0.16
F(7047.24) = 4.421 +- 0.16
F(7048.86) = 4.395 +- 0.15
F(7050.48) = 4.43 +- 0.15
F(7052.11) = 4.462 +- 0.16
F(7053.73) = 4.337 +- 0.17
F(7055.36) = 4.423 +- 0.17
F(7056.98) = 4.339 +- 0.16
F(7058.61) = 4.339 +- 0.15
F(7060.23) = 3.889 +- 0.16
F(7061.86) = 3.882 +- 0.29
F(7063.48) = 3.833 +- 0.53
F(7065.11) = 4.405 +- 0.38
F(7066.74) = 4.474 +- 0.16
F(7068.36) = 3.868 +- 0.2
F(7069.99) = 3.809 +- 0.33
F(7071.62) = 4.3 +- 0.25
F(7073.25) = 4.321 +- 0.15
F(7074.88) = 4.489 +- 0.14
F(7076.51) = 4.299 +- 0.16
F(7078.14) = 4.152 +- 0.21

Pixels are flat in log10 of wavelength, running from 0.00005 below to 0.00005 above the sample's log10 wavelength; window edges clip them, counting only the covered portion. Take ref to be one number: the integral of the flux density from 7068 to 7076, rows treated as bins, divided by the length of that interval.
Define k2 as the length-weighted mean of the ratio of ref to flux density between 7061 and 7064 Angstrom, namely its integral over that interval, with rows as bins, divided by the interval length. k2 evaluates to 1.08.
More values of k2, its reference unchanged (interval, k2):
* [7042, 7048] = 0.91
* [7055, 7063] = 1.01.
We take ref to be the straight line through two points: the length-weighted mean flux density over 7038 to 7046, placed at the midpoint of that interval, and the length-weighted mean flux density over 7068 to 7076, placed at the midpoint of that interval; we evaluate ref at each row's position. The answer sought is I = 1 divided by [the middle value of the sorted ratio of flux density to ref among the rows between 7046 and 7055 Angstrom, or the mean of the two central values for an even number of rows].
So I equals 1.02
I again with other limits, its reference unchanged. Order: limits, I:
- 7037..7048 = 1.01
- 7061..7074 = 1.03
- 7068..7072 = 1.09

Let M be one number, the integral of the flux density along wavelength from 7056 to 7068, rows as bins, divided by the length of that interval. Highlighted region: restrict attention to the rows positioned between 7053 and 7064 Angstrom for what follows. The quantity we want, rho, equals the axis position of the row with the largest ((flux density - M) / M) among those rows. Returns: 7055.36 Angstrom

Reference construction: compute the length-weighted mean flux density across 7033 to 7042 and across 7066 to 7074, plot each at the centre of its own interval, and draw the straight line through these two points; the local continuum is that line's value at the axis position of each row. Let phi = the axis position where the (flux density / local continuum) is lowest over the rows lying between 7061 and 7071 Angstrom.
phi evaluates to 7063.48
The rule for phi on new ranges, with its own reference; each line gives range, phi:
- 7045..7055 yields 7053.73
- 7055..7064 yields 7063.48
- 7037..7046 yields 7040.75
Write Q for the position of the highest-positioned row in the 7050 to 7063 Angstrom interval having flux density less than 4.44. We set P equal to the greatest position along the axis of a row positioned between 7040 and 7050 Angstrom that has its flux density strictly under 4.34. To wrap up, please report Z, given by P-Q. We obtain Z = -21.1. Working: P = 7040.75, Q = 7061.86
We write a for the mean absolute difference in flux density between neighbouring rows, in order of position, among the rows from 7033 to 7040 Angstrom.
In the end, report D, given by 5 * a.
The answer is 0.7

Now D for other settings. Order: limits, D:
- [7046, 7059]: 0.3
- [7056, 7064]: 0.6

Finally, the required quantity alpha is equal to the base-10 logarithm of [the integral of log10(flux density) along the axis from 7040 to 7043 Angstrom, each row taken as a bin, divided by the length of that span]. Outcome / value -0.182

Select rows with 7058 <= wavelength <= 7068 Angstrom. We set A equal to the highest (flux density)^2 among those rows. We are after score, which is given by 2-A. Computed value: -18.0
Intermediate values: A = 20.0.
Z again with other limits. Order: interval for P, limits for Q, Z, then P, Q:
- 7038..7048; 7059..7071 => -29.2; 7040.75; 7069.99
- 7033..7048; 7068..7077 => -35.8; 7040.75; 7076.51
